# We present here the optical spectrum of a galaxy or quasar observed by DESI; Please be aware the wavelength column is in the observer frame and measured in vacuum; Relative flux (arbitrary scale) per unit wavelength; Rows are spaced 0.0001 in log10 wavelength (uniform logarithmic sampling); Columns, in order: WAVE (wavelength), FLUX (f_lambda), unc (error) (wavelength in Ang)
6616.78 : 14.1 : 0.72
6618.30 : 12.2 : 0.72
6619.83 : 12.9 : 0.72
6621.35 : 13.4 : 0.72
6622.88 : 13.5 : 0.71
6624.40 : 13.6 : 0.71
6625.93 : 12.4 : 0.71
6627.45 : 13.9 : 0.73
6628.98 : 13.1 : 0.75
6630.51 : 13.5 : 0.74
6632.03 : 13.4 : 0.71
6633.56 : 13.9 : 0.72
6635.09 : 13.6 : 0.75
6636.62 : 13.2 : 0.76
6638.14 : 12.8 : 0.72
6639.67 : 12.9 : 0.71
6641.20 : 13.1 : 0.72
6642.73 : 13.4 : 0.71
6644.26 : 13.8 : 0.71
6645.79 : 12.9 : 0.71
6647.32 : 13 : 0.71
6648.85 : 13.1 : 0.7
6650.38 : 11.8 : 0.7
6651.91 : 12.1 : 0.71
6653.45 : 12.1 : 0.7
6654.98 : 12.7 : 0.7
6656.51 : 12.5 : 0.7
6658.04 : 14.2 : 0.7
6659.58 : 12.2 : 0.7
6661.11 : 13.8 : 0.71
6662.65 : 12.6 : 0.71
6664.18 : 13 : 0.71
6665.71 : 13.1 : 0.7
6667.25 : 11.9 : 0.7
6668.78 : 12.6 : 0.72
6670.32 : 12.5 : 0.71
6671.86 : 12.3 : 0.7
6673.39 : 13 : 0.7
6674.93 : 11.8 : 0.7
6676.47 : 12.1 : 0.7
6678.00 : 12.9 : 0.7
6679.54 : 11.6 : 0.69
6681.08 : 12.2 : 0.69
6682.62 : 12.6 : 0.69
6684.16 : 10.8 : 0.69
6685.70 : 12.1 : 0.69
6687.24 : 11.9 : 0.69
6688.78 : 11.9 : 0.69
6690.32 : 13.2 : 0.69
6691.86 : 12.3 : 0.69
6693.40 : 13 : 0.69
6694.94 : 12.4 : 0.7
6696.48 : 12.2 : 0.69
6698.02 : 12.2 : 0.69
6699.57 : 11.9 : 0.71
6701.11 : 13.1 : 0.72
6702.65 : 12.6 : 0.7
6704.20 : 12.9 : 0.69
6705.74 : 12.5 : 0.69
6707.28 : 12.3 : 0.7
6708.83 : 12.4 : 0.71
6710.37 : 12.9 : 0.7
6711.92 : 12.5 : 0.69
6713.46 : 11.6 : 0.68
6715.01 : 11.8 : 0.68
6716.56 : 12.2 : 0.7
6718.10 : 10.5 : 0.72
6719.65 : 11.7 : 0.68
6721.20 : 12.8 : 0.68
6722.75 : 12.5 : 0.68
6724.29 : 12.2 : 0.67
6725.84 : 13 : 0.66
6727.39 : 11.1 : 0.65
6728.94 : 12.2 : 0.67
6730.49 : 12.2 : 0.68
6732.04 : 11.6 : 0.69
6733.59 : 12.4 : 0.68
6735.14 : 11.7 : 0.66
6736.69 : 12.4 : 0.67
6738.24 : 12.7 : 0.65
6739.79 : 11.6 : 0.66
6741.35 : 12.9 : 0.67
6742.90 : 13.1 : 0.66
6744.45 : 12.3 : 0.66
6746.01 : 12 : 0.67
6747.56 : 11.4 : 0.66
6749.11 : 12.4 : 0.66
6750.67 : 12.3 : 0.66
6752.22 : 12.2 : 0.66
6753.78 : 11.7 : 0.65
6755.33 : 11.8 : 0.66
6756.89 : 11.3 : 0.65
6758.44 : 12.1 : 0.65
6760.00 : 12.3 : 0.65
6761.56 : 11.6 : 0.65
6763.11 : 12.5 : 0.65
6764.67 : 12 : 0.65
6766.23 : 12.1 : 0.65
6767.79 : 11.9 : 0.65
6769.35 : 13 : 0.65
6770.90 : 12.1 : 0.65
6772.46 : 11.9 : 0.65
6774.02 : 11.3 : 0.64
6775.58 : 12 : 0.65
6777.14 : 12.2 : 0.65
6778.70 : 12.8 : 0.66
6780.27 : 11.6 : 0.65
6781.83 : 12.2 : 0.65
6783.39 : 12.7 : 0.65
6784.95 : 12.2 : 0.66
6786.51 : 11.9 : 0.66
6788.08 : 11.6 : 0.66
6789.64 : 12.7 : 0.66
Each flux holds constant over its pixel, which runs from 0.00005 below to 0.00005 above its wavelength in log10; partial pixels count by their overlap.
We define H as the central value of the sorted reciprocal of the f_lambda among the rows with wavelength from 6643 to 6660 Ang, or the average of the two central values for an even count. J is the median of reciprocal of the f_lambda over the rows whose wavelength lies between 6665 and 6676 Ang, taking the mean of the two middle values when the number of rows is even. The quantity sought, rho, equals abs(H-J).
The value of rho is 0.0013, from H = 0.0787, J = 0.0800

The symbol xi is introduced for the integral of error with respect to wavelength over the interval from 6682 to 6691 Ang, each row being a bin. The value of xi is 6.21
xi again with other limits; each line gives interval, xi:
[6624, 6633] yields 6.53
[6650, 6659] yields 6.31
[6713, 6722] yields 6.21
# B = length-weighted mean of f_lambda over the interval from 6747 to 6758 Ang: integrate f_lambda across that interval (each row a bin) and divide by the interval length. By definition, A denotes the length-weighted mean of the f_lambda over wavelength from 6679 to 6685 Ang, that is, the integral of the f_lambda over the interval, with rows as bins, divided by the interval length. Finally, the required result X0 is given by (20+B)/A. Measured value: 2.70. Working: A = 11.8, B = 11.89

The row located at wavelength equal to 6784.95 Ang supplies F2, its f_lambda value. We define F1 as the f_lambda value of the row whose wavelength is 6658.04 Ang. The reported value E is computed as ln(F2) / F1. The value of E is 0.176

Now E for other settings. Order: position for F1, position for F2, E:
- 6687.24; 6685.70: 0.210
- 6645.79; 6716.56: 0.194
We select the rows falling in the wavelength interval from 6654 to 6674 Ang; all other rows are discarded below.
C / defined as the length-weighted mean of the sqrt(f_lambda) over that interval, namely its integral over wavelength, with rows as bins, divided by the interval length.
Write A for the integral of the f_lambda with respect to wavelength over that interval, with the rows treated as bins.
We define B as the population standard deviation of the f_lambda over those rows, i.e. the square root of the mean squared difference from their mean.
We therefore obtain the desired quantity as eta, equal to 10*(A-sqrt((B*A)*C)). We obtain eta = 2323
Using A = 256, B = 0.609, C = 3.58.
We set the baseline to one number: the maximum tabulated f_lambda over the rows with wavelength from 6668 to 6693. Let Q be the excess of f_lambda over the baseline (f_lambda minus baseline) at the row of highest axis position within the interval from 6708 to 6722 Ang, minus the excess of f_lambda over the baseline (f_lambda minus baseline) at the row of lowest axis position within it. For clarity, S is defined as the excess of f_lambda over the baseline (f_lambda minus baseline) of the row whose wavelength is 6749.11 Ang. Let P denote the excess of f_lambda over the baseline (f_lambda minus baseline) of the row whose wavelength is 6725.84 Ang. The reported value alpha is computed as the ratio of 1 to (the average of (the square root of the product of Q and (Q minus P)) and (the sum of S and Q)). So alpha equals 22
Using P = -0.2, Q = 0.4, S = -0.80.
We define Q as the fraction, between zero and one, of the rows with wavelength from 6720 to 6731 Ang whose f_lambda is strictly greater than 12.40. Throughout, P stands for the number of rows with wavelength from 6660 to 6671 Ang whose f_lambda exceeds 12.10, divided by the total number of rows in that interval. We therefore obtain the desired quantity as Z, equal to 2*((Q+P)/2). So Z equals 1.3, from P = 0.86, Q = 0.4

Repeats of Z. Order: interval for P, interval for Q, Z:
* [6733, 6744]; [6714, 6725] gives 1.0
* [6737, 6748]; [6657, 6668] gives 1.3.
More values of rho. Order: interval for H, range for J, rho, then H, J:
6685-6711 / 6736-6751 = 0.0003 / 0.0806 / 0.0810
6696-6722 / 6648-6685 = 0.0013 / 0.0813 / 0.0800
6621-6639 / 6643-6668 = 0.0038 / 0.0744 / 0.0781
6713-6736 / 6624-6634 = 0.0079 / 0.0820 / 0.0741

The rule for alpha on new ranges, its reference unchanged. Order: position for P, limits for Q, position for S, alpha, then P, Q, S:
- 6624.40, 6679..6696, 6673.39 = 2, 0.4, 0.8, -0.20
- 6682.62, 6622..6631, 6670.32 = -3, -0.6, 0.0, -0.70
